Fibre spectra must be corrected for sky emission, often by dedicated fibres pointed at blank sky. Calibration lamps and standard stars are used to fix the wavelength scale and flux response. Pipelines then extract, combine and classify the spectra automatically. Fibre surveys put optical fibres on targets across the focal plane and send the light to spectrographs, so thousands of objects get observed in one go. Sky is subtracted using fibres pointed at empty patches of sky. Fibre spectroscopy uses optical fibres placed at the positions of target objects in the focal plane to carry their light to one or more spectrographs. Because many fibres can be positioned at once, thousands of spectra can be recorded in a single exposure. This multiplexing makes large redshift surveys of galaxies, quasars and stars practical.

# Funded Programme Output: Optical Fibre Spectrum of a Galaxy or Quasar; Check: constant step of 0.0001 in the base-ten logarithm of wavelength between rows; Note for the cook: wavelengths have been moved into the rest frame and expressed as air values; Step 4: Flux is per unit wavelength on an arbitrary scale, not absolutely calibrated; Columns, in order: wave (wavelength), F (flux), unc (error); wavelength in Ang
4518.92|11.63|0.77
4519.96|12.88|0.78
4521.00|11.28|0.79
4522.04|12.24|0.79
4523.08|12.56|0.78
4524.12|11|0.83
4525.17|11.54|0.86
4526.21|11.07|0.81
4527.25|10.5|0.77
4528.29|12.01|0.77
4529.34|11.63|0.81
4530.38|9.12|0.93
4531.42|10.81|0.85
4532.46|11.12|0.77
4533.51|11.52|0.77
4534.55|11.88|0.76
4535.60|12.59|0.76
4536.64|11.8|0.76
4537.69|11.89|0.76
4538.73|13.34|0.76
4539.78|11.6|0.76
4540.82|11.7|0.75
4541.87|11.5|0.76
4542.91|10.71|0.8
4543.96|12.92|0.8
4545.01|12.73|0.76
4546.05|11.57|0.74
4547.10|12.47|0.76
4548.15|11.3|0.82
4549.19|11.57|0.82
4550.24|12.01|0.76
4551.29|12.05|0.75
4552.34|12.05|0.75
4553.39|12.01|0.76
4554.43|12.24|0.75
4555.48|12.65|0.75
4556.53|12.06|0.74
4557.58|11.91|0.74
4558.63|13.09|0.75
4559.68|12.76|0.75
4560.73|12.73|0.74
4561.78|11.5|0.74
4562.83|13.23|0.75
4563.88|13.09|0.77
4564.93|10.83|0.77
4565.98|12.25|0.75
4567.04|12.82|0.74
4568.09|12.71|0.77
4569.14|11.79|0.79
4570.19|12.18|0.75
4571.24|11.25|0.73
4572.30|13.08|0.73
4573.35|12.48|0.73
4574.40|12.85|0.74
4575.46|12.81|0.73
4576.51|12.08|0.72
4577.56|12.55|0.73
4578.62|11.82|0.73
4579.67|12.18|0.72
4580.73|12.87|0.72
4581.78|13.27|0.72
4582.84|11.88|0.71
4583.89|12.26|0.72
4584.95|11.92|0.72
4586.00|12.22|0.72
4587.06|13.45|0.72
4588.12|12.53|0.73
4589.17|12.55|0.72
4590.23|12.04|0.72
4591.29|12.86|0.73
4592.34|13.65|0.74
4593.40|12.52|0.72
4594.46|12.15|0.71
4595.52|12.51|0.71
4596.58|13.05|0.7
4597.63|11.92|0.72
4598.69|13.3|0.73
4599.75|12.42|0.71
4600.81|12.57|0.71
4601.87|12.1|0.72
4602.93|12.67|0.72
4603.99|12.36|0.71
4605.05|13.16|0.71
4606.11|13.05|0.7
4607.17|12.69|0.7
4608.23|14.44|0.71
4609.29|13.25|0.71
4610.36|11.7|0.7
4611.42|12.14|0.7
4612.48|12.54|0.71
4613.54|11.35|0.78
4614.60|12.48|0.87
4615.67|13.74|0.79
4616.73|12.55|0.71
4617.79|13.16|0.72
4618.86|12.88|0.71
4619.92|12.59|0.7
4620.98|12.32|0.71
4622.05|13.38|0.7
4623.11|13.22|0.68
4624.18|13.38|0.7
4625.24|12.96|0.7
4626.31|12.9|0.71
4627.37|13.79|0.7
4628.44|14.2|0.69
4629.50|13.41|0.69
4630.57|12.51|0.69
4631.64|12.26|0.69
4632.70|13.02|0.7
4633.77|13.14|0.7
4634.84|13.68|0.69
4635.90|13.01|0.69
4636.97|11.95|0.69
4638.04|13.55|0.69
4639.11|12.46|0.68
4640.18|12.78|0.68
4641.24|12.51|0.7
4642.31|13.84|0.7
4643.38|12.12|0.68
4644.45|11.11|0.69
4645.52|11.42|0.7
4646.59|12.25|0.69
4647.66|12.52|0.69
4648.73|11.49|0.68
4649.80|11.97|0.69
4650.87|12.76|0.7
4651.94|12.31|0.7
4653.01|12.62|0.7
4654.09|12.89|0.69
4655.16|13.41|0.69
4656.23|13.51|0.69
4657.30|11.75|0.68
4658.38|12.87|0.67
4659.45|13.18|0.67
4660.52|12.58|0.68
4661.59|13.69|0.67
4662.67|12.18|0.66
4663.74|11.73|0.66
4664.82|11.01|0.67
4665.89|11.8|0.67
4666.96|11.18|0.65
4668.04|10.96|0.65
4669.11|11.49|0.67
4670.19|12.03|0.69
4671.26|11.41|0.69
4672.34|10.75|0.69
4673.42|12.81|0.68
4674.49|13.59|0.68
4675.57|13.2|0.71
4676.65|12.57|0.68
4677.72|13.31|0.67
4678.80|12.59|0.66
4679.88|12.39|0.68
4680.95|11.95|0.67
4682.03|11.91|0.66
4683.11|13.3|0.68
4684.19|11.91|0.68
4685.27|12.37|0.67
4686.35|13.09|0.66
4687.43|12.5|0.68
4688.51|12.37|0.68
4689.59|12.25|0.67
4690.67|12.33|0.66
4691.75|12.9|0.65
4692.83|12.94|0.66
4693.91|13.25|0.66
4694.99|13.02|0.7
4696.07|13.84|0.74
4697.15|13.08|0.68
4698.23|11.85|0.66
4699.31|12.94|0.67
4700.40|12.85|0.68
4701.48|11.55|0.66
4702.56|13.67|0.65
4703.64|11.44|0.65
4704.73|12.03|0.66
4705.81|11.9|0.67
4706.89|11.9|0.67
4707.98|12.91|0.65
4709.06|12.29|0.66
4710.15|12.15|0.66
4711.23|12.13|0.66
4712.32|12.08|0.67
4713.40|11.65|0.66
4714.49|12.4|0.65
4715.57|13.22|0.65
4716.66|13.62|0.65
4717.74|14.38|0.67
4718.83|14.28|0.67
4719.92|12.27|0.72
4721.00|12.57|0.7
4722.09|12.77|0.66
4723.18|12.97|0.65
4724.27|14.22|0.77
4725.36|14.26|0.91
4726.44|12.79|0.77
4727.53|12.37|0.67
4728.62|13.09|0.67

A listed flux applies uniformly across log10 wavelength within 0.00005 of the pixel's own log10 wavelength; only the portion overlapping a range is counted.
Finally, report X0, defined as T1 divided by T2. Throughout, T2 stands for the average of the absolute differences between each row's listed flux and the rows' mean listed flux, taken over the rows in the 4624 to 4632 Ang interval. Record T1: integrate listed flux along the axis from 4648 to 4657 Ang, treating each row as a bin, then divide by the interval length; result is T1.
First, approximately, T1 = 12.6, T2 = 0.52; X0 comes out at 24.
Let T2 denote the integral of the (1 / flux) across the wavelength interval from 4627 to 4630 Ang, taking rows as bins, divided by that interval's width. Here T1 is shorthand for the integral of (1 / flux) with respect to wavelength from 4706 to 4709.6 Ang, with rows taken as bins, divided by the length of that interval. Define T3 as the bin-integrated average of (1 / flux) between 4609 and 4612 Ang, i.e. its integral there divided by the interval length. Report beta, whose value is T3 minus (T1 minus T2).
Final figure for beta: 0.0726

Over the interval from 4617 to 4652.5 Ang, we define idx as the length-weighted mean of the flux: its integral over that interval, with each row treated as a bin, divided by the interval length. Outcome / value 12.75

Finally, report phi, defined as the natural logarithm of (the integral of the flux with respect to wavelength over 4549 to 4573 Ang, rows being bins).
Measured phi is 5.7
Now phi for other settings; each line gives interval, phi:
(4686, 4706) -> 5.5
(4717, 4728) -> 5.0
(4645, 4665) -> 5.5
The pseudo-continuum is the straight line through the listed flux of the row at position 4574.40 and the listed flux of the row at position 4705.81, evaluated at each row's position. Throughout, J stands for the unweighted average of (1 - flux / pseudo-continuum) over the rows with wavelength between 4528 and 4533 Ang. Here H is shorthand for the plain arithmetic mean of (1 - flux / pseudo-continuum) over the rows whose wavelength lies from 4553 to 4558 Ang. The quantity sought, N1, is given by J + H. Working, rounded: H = 0.06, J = 0.17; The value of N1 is 0.23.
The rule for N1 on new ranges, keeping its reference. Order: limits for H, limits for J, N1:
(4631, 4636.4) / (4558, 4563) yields -0.03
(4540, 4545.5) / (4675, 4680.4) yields 0.03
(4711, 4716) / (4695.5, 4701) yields -0.12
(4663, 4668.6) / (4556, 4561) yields 0.10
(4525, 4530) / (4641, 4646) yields 0.15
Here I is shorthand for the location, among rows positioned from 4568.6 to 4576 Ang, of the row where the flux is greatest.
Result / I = 4572.30 Ang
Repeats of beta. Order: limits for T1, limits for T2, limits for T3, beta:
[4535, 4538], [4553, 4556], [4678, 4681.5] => 0.0798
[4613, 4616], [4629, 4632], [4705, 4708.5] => 0.0796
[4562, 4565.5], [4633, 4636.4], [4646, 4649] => 0.0760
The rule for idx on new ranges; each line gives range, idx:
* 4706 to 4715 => 12.17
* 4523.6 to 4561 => 11.81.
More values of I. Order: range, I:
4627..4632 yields 4628.44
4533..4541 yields 4538.73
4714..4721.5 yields 4717.74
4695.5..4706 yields 4696.07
